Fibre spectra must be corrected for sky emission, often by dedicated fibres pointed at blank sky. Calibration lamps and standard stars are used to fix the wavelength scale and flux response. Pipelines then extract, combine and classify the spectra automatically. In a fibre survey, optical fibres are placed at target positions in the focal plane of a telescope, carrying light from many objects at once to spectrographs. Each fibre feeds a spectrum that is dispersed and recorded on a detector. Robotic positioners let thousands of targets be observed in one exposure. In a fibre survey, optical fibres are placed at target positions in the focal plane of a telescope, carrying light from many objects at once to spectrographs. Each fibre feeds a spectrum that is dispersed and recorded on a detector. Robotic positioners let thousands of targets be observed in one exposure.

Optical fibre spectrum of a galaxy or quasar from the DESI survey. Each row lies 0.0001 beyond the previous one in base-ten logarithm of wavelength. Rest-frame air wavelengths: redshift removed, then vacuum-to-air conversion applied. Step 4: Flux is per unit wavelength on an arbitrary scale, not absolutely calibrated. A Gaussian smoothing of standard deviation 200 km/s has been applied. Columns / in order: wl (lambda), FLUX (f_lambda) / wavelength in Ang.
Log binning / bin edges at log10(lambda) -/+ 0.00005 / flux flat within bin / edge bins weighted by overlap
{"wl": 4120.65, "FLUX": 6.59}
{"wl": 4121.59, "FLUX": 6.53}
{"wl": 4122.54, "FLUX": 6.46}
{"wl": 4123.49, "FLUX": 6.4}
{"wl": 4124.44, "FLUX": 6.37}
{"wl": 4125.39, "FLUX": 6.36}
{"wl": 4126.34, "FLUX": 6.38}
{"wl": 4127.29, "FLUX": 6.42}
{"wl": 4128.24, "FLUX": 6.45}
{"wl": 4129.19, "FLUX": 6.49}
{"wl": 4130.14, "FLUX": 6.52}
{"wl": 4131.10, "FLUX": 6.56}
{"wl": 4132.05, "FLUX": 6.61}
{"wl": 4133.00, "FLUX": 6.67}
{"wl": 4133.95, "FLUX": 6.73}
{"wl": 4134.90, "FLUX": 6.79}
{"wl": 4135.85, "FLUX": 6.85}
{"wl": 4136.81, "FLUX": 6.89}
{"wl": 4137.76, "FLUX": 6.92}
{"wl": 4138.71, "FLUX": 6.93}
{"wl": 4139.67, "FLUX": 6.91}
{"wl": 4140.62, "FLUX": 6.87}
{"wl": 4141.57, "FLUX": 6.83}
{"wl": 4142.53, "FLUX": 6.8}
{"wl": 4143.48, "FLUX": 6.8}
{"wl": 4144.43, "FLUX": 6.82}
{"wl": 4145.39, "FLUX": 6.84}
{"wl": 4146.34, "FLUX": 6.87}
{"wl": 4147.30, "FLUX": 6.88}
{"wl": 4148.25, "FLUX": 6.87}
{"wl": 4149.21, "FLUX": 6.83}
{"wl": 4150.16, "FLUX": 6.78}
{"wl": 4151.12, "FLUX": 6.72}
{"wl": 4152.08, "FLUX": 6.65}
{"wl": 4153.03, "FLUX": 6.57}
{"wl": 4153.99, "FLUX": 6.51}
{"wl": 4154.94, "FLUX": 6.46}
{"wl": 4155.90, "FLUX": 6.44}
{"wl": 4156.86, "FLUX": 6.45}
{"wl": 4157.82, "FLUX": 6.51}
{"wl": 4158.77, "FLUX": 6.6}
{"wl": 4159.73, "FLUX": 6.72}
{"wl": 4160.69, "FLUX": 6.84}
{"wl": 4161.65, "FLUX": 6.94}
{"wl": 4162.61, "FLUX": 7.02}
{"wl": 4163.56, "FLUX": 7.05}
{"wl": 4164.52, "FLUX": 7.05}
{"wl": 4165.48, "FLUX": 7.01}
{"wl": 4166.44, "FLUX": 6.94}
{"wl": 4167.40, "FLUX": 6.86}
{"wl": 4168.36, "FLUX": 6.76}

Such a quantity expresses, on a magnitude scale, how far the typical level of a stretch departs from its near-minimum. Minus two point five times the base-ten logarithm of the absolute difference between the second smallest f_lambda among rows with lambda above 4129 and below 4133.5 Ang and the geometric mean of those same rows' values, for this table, 3.3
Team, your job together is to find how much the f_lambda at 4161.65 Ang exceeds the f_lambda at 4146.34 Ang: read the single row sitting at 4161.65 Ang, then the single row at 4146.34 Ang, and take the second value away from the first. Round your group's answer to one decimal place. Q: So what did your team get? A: 0.1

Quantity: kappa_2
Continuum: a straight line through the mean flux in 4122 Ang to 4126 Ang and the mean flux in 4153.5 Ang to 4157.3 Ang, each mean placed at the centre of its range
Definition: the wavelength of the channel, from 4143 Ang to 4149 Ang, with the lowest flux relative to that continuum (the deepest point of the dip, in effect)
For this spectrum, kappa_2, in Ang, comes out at 4143.48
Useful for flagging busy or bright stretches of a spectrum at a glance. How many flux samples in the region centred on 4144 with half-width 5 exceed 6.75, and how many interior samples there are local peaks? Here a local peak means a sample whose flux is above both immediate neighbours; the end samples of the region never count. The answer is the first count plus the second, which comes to 11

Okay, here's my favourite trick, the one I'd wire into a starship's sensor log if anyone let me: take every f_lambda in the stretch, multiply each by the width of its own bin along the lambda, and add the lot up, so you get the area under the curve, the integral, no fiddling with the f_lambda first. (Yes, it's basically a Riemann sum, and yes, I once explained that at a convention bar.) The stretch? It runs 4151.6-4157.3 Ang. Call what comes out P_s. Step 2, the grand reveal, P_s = 37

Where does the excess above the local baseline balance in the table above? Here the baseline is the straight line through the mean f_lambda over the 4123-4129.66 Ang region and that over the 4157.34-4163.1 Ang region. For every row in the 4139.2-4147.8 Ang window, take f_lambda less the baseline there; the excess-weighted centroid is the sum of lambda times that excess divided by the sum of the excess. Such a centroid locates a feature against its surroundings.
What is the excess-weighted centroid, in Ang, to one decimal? 4143.2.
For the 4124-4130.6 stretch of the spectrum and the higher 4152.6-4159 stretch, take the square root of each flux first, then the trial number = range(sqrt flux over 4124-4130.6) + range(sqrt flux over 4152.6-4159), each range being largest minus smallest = 0.063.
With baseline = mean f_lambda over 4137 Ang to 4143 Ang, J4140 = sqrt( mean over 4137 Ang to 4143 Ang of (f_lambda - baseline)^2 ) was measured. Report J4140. 0.05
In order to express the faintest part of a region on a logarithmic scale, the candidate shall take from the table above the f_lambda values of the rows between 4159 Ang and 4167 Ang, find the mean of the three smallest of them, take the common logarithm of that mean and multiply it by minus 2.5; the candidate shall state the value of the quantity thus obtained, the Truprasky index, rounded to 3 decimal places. -2.087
